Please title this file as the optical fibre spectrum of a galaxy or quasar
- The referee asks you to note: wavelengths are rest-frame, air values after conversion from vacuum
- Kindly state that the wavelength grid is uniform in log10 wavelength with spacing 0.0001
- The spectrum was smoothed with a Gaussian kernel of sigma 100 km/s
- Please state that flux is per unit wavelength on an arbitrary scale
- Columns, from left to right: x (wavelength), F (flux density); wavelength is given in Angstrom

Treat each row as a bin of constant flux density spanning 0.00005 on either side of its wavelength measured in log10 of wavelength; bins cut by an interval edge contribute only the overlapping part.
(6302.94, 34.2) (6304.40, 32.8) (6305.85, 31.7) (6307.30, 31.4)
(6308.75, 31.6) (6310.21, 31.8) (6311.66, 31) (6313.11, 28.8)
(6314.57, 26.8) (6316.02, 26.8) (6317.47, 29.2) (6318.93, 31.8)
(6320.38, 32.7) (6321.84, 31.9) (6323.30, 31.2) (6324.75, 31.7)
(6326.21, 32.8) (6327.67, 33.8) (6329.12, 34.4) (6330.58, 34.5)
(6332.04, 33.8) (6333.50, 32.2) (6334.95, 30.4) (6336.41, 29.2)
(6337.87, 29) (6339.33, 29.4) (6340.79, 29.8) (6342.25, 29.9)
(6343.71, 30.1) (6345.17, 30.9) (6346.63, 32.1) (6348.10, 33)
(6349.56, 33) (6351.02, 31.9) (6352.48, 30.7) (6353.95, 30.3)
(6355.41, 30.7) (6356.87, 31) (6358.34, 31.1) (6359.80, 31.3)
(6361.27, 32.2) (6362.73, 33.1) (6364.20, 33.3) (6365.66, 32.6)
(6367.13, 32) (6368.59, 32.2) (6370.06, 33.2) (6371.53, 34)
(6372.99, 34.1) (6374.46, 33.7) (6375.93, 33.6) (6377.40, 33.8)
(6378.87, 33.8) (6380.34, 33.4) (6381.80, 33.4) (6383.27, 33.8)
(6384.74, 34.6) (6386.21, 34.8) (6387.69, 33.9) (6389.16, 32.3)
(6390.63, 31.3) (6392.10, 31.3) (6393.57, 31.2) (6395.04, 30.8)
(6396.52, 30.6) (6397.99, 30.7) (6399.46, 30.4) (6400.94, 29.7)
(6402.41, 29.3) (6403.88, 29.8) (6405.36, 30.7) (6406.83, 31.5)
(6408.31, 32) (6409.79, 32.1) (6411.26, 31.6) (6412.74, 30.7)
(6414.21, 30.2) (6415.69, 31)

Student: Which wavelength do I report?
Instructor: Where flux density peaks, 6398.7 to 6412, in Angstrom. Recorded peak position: 6409.79 Angstrom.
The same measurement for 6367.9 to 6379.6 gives 6372.99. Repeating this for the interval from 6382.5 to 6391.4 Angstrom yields 6386.21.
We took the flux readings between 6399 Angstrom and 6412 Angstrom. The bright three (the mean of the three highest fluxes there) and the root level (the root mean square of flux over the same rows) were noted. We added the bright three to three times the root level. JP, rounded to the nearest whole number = 124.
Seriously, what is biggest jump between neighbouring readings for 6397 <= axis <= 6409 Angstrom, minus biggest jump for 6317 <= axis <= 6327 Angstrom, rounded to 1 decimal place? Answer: -1.7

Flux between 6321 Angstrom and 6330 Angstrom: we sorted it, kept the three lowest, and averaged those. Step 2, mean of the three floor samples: 31.6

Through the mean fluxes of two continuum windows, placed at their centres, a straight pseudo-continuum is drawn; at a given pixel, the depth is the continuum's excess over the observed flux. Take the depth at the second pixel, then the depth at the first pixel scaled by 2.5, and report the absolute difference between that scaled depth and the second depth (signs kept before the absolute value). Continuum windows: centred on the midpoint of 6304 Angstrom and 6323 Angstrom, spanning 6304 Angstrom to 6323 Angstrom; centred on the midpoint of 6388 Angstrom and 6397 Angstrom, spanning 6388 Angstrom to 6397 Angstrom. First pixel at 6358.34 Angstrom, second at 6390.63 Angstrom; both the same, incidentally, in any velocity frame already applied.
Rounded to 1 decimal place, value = 0.2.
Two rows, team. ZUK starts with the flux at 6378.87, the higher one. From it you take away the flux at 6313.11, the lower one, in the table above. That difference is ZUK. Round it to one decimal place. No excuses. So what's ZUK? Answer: 5.0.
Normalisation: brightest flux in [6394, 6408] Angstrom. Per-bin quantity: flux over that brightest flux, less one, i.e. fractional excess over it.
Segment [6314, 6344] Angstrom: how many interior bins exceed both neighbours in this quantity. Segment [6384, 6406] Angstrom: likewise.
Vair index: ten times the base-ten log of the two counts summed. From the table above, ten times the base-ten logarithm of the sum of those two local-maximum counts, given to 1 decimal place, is 6.0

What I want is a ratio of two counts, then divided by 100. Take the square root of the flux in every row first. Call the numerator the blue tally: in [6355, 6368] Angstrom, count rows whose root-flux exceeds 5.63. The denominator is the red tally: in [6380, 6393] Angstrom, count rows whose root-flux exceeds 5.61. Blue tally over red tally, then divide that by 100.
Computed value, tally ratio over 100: 0.0071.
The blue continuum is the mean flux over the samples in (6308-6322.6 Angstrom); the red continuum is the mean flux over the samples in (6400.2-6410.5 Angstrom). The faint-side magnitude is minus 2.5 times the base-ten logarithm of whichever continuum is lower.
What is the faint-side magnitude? -3.70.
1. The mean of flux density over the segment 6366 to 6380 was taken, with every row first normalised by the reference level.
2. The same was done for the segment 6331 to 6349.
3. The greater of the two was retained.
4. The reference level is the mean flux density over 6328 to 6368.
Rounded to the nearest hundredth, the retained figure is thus 1.06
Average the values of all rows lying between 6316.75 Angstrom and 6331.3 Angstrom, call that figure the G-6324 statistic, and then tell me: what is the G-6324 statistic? 32.4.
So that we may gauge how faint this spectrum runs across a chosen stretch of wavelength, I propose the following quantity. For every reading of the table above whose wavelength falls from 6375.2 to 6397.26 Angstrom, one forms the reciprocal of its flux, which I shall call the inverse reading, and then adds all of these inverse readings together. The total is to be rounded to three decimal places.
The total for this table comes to 0.458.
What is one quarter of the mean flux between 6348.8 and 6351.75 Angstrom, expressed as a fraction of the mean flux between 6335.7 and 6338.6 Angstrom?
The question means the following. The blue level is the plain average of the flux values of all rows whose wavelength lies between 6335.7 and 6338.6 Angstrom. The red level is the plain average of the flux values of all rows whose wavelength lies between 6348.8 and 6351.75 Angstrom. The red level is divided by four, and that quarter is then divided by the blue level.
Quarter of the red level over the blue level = 0.279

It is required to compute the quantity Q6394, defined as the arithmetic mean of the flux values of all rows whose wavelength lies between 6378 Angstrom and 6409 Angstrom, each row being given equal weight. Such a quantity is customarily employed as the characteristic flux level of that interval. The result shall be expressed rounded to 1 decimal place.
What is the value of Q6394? 31.9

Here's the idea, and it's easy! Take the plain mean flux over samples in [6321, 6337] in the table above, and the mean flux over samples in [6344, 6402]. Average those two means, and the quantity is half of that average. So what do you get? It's 16.2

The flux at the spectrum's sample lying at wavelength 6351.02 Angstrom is 31.9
